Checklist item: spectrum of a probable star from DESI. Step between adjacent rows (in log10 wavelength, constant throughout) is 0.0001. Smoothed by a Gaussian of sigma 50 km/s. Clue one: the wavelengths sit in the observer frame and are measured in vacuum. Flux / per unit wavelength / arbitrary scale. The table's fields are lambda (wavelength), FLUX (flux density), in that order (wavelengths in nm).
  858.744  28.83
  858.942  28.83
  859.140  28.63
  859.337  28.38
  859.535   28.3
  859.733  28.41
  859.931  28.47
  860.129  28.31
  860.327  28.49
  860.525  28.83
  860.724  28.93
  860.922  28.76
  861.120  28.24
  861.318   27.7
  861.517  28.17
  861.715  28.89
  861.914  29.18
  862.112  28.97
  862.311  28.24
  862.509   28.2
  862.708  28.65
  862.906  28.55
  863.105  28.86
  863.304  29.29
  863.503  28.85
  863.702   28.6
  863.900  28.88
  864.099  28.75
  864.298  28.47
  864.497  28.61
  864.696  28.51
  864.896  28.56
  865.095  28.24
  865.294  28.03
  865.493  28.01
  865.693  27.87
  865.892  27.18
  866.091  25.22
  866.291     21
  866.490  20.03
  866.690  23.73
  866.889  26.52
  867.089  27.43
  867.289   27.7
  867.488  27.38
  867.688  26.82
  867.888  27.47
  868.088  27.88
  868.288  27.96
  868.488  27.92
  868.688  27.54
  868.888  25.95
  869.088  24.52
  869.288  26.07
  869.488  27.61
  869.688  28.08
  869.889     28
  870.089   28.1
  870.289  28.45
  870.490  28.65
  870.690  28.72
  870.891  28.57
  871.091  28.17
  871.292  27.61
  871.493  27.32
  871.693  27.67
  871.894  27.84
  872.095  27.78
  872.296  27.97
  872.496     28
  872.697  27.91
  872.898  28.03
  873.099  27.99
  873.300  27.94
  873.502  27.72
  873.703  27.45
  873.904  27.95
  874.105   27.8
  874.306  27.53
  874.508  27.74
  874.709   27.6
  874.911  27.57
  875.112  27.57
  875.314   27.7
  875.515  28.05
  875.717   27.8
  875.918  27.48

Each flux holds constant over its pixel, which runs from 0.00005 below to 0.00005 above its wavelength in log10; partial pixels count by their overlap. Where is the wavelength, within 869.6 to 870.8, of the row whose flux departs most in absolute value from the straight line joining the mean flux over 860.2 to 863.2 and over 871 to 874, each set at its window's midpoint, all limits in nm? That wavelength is 870.690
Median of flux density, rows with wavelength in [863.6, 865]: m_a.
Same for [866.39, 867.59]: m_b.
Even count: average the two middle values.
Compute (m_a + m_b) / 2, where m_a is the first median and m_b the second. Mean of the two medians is 27.8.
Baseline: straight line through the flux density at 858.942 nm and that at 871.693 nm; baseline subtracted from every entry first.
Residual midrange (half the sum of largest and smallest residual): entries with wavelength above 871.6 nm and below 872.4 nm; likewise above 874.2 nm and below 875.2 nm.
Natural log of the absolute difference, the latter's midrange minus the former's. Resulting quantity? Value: -3.4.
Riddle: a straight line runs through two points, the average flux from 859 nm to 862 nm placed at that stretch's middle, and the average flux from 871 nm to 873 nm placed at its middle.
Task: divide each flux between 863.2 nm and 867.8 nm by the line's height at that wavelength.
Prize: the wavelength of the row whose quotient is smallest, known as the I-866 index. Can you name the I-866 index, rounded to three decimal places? 866.490 nm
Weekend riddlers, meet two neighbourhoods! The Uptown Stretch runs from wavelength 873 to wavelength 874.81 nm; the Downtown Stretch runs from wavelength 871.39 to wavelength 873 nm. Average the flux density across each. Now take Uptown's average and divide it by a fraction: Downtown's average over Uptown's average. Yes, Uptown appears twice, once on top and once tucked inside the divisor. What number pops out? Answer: 27.7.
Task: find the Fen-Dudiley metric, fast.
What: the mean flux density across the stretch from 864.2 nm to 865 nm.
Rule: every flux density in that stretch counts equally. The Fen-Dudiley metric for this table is 28.5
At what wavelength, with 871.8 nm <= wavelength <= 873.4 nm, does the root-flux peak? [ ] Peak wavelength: 872.898 nm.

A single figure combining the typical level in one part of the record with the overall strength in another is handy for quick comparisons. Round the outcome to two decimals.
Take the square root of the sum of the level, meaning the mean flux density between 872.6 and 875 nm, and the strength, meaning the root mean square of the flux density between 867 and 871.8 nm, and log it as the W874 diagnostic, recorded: 7.44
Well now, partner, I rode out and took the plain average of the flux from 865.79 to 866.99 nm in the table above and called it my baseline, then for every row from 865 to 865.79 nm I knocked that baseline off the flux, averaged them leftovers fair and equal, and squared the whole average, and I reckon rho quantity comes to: 17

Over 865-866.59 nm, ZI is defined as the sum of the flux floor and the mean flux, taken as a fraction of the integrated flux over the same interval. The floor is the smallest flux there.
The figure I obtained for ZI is 1.1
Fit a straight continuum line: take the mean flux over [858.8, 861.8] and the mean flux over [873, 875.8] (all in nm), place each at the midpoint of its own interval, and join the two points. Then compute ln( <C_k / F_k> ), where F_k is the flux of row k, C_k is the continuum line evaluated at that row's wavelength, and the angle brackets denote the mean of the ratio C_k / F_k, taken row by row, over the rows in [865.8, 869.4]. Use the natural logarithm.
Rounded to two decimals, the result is 0.09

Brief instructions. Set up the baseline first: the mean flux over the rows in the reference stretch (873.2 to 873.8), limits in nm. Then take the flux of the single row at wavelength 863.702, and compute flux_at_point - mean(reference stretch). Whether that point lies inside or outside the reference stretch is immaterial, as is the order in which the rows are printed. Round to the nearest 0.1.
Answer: 0.9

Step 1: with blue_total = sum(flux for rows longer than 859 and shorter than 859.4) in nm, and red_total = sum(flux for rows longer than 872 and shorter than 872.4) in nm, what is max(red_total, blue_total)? 57.0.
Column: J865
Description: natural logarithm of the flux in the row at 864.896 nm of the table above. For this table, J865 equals 3.352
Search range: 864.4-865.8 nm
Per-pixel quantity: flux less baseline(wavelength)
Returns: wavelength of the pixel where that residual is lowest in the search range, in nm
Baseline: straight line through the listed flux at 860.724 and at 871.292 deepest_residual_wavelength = 865.693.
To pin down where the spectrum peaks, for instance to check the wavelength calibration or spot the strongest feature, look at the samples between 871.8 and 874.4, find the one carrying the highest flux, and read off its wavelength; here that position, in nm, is 872.898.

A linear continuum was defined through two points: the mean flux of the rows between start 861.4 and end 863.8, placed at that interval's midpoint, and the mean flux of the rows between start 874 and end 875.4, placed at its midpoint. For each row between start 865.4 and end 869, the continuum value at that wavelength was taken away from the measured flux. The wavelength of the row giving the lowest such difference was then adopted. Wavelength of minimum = 866.490 nm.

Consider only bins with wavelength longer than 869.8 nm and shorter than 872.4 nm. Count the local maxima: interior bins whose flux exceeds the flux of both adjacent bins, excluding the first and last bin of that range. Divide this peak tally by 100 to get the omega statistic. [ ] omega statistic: 0.0200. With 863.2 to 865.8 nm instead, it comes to 0.0300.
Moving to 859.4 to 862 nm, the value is 0.0200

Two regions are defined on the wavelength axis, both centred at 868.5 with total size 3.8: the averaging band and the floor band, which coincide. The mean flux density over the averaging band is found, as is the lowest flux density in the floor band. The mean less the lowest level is 3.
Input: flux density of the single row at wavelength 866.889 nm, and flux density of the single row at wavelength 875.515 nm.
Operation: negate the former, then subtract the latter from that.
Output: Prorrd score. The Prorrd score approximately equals -54.6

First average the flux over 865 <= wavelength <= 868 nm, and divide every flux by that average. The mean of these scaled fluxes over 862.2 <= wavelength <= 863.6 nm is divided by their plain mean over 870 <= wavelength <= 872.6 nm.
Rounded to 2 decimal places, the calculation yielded 1.02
